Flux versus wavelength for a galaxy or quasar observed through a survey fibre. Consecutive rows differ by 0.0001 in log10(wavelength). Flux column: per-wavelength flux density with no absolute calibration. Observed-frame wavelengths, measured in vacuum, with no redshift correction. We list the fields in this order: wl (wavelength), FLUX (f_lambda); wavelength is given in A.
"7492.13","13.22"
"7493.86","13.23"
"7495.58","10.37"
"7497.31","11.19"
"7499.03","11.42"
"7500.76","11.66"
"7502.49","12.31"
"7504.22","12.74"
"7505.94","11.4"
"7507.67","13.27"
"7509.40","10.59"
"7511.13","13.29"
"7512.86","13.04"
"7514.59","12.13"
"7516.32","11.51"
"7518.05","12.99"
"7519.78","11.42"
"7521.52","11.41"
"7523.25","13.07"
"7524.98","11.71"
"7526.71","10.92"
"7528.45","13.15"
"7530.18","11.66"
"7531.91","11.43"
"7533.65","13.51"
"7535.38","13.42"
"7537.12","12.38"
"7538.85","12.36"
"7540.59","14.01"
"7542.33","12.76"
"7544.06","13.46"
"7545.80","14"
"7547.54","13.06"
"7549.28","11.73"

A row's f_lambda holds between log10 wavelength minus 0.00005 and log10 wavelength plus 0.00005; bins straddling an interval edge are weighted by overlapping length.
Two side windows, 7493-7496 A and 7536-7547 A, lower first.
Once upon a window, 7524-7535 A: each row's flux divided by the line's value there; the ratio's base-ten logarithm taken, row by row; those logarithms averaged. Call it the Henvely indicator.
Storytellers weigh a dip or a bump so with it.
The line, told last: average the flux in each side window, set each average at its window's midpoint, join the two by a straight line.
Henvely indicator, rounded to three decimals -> -0.027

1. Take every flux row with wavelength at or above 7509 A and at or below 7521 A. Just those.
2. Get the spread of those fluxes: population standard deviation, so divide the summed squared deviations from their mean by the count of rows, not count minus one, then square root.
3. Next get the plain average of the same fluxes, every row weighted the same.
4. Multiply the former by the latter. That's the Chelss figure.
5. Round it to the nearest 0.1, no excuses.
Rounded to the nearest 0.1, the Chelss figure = 11.4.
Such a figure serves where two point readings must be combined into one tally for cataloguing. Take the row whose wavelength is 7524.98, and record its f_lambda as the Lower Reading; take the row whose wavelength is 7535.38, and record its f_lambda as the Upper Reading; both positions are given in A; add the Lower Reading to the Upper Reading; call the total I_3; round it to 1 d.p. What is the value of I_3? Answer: 25.1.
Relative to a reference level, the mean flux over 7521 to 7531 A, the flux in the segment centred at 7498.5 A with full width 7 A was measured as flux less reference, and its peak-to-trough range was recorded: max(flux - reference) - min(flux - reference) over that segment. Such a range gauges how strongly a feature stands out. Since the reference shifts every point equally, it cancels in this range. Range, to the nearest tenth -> 1.3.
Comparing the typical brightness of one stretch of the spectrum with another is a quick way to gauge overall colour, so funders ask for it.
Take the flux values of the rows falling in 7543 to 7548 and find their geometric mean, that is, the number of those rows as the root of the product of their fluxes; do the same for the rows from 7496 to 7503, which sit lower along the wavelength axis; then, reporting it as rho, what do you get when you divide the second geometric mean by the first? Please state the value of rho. 0.86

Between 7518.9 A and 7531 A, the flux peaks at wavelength 7528.45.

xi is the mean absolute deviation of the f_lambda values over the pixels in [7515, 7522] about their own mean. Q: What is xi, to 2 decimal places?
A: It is 0.58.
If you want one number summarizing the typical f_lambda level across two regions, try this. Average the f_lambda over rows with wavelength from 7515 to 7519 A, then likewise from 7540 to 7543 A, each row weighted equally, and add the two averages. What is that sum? 25.6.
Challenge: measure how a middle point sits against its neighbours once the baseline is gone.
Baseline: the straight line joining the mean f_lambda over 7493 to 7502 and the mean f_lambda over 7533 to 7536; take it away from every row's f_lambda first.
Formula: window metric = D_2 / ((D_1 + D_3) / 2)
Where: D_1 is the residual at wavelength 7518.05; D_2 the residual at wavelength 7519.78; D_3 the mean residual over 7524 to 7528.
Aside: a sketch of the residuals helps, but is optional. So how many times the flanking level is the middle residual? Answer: 2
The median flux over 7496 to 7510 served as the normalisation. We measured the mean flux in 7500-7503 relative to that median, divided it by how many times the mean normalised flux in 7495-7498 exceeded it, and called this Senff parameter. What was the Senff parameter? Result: 1.15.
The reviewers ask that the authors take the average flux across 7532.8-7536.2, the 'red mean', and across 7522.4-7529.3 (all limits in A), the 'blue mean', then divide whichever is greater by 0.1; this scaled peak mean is 135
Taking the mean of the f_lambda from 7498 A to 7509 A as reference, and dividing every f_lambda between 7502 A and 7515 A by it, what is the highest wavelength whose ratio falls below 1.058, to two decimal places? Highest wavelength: 7514.59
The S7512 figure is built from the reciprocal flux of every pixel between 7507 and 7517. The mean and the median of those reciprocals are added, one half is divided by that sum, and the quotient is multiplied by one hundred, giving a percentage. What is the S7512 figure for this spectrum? 310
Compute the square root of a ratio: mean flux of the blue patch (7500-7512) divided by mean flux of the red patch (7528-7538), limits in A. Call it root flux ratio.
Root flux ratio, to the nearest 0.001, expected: 0.984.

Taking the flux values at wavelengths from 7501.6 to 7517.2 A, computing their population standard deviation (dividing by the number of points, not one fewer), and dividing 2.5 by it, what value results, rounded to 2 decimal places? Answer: 2.83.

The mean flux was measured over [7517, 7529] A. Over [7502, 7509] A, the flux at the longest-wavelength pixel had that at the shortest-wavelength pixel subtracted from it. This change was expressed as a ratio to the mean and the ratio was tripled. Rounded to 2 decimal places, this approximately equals 0.24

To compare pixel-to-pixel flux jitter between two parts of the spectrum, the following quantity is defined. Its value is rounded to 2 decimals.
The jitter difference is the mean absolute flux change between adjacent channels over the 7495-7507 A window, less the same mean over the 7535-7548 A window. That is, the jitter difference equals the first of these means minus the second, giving -0.26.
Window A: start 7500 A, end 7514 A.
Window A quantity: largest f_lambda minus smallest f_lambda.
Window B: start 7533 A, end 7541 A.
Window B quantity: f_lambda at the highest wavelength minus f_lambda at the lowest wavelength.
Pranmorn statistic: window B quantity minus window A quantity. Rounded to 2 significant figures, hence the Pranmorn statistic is -2.2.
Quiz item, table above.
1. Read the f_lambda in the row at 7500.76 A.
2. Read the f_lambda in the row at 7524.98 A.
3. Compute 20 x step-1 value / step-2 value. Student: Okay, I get 20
